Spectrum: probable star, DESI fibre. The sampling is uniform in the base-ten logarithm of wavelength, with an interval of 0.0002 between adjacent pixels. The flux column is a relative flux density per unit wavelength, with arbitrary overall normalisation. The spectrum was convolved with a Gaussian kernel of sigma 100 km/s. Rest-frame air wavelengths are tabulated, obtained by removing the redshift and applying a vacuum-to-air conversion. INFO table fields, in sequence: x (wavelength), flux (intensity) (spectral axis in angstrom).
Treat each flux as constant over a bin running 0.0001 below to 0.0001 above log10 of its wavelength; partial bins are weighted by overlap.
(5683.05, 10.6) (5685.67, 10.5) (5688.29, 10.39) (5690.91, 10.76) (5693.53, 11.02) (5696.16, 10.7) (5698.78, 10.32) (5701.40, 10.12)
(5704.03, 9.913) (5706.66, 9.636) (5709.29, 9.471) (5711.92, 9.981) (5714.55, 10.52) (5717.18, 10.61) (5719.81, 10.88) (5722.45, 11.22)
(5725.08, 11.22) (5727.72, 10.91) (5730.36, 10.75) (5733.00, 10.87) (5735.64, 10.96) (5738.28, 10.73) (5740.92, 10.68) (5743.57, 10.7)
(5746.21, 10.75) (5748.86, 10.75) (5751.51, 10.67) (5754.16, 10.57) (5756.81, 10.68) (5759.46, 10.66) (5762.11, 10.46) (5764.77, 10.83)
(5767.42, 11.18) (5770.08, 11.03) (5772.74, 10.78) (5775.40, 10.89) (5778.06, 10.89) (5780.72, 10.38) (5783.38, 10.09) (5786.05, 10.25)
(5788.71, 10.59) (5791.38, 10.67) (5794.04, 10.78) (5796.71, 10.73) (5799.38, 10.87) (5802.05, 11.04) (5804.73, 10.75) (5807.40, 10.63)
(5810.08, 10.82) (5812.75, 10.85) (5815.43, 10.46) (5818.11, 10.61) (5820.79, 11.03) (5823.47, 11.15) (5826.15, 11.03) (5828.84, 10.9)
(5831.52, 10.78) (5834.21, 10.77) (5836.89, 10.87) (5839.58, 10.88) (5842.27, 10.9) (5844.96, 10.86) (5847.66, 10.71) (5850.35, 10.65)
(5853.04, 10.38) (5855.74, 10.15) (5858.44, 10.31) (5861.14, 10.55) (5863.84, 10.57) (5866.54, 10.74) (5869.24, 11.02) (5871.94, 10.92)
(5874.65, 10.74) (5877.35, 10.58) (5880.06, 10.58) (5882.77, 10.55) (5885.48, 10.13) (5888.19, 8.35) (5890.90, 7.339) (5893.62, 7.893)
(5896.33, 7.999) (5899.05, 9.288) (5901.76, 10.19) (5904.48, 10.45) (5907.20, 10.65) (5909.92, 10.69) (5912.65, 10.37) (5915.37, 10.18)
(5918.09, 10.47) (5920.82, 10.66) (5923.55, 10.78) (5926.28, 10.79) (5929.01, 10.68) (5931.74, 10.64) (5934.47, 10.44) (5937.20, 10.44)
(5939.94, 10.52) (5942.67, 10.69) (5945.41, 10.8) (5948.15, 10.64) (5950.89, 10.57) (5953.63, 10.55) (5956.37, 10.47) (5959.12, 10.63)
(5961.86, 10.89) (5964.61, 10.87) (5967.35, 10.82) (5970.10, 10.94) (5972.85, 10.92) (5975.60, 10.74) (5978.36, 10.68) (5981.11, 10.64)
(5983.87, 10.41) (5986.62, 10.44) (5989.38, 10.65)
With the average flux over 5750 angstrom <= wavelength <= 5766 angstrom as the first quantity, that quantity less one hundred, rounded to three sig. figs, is -89.4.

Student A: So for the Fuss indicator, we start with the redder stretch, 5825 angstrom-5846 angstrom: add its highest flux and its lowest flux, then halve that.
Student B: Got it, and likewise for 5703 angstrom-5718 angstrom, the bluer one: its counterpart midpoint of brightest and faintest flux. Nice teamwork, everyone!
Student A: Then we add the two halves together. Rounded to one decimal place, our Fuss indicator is 20.9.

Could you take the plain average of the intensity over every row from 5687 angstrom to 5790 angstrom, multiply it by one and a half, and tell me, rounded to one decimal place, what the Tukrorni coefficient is 15.9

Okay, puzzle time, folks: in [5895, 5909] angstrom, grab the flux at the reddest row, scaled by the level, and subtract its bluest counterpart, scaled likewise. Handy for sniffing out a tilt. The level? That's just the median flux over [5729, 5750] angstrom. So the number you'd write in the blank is 0.25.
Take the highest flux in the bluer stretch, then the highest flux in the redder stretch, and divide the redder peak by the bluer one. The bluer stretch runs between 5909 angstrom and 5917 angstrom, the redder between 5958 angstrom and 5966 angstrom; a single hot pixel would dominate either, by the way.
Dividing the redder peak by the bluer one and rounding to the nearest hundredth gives 1.02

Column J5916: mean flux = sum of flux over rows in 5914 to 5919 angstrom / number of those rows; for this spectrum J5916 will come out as 10.3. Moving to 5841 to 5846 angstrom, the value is 10.9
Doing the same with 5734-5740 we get 10.8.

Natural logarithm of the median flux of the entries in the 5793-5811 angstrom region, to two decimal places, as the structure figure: 2.38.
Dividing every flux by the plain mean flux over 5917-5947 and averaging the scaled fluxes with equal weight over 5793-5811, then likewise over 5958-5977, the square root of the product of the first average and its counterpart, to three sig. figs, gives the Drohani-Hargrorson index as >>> 1.02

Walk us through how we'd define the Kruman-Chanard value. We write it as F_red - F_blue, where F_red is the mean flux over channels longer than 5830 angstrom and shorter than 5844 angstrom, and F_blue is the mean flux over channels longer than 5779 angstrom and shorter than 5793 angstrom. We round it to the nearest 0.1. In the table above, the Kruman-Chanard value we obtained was 0.4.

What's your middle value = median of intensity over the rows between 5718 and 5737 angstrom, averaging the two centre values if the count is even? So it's 10.9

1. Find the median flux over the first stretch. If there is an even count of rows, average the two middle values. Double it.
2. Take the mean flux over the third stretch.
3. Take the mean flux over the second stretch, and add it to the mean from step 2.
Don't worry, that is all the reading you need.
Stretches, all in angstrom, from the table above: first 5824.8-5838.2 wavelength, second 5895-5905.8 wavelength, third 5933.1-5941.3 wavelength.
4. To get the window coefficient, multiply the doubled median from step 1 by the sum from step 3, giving 434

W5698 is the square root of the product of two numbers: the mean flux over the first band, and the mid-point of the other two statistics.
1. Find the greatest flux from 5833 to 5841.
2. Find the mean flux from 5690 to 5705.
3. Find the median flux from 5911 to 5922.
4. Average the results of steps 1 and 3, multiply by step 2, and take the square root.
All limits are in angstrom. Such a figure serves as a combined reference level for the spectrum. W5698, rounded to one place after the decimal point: 10.6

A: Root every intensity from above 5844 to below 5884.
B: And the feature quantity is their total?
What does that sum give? 48.9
